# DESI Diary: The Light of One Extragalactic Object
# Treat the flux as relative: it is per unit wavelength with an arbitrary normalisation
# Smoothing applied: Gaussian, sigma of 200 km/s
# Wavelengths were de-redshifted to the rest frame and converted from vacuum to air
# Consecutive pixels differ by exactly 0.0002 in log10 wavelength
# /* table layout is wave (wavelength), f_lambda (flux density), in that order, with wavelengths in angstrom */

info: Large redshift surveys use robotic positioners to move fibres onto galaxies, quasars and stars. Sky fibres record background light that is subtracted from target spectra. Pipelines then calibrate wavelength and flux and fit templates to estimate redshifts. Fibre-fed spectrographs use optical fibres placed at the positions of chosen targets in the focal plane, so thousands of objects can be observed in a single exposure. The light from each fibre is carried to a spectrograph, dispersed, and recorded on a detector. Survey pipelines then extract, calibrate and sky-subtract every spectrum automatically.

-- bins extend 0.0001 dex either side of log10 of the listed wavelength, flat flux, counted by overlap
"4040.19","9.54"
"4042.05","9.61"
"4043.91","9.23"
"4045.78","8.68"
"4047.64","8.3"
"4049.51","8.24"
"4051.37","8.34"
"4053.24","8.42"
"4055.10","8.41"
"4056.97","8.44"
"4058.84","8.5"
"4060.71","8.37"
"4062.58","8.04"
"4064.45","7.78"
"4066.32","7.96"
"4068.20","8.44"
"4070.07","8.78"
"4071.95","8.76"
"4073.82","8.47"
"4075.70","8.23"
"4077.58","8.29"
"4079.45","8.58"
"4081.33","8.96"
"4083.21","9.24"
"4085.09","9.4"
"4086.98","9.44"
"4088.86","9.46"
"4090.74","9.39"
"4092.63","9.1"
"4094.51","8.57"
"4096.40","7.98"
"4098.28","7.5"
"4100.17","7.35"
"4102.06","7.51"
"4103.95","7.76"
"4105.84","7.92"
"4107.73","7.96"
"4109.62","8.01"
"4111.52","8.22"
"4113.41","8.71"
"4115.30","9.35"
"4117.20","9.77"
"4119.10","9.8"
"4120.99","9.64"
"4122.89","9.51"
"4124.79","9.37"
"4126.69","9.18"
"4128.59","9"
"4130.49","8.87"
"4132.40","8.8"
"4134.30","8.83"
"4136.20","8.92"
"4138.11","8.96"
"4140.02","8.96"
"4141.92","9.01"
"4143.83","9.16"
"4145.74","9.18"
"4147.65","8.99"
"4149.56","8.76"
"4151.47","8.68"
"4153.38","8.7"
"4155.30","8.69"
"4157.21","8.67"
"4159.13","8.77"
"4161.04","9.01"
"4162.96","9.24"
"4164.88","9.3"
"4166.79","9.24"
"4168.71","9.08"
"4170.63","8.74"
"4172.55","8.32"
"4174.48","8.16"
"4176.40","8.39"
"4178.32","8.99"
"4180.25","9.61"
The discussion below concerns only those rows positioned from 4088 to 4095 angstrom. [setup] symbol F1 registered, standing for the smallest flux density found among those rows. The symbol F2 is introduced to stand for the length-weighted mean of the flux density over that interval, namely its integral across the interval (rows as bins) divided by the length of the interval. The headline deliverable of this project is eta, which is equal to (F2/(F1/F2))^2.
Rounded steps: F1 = 8.57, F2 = 9.2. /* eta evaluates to 96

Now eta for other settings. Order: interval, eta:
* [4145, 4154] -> 82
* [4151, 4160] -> 76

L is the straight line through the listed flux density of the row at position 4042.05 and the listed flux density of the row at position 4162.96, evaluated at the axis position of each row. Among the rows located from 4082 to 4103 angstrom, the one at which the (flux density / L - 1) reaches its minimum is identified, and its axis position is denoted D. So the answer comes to 4100.17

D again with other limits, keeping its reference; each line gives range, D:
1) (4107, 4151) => 4107.73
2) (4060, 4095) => 4064.45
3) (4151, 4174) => 4172.55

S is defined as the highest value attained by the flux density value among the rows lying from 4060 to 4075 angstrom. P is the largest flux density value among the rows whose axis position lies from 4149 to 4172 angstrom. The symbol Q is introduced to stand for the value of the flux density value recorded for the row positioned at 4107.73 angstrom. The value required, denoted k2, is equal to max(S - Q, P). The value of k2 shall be 9.30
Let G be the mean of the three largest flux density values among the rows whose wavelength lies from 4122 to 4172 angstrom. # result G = 9.4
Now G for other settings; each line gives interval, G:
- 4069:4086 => 9.2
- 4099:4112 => 8.1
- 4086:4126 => 9.7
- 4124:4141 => 9.2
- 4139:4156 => 9.1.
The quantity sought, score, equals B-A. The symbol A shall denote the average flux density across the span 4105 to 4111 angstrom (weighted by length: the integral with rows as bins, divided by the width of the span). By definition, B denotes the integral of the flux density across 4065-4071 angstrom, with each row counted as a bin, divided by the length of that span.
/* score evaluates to 0.4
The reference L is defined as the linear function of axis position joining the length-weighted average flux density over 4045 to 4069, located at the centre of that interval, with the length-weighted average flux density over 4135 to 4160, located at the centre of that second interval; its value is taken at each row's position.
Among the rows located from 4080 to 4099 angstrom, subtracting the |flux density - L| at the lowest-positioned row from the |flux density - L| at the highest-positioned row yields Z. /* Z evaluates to 0.56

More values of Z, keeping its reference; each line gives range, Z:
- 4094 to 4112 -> 0.40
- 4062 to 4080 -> -0.16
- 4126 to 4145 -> -0.13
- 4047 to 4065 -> 0.50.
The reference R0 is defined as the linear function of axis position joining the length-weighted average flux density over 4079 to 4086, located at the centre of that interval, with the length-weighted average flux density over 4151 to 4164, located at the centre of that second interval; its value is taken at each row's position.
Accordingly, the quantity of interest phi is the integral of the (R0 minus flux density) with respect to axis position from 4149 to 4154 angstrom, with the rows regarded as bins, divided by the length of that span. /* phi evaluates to 0.1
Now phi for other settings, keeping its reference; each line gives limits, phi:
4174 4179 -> 0.2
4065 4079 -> 0.7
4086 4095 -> -0.2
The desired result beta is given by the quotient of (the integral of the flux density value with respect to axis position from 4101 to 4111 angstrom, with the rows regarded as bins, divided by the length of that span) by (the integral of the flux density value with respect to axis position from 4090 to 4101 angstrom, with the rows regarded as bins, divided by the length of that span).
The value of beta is 0.94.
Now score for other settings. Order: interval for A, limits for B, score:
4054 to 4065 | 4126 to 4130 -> 0.8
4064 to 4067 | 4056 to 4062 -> 0.5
